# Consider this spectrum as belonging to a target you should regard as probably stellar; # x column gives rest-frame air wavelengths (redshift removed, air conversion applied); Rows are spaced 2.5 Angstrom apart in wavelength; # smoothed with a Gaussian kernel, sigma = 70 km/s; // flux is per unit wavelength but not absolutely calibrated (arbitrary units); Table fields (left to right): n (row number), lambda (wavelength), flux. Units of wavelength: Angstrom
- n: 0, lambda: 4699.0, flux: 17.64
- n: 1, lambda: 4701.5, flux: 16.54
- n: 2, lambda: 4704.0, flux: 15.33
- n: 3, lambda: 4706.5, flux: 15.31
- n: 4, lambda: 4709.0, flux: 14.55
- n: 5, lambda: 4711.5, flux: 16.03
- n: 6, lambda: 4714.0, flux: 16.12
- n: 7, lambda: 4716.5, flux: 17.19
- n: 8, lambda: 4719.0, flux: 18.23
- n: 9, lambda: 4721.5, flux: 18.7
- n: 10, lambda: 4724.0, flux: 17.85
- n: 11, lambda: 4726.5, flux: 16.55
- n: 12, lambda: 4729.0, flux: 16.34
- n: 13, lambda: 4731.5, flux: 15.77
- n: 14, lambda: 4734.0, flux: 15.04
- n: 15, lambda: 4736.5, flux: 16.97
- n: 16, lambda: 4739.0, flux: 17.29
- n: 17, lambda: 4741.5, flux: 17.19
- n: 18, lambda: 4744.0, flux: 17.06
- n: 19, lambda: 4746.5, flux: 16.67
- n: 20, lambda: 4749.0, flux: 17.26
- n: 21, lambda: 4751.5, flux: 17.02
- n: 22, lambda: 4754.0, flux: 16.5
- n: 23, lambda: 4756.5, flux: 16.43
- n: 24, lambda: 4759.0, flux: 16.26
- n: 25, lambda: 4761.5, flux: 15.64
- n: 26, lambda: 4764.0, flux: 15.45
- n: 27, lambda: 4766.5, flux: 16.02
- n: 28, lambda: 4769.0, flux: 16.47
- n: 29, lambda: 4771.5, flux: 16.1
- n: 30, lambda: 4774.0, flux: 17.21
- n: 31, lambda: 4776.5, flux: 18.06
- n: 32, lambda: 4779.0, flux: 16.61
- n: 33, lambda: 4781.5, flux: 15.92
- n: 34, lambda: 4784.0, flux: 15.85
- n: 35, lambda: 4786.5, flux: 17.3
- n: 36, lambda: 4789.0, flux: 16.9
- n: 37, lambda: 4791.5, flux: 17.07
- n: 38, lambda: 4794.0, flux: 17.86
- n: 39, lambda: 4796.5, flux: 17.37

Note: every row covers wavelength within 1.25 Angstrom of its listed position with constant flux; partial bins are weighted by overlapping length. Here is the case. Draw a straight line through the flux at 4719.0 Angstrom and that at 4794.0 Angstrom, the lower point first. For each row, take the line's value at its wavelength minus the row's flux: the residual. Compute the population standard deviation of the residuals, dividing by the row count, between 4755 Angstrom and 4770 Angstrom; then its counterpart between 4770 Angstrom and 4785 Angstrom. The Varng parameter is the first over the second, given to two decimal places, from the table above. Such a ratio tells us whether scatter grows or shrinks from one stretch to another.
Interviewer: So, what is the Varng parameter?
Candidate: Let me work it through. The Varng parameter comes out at 0.49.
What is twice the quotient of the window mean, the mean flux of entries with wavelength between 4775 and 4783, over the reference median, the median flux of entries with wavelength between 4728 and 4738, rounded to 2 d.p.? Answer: 2.10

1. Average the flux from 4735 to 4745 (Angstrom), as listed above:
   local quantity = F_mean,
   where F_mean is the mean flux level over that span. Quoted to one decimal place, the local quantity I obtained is 17.1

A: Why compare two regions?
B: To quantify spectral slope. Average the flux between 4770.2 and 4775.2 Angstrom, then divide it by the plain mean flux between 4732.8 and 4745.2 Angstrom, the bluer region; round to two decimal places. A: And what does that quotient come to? 1.00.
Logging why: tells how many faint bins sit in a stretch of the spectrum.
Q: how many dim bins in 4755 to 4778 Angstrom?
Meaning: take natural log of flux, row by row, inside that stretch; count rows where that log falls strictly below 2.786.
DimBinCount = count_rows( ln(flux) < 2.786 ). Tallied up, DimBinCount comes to 4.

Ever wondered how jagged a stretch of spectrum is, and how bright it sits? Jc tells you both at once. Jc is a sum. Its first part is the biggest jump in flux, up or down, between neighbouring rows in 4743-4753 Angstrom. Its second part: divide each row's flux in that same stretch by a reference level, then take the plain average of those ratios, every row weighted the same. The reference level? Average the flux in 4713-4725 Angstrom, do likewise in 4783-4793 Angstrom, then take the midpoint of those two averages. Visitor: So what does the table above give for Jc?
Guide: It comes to 1.6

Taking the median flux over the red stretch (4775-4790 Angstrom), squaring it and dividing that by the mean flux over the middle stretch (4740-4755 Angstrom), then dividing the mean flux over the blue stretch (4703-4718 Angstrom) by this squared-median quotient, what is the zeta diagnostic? 0.95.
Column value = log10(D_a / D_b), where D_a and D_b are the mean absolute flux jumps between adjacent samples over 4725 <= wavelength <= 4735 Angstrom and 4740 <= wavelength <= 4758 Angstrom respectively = 0.2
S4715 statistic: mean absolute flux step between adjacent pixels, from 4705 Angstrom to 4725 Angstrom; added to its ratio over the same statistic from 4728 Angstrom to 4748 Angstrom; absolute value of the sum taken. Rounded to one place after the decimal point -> 2.2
